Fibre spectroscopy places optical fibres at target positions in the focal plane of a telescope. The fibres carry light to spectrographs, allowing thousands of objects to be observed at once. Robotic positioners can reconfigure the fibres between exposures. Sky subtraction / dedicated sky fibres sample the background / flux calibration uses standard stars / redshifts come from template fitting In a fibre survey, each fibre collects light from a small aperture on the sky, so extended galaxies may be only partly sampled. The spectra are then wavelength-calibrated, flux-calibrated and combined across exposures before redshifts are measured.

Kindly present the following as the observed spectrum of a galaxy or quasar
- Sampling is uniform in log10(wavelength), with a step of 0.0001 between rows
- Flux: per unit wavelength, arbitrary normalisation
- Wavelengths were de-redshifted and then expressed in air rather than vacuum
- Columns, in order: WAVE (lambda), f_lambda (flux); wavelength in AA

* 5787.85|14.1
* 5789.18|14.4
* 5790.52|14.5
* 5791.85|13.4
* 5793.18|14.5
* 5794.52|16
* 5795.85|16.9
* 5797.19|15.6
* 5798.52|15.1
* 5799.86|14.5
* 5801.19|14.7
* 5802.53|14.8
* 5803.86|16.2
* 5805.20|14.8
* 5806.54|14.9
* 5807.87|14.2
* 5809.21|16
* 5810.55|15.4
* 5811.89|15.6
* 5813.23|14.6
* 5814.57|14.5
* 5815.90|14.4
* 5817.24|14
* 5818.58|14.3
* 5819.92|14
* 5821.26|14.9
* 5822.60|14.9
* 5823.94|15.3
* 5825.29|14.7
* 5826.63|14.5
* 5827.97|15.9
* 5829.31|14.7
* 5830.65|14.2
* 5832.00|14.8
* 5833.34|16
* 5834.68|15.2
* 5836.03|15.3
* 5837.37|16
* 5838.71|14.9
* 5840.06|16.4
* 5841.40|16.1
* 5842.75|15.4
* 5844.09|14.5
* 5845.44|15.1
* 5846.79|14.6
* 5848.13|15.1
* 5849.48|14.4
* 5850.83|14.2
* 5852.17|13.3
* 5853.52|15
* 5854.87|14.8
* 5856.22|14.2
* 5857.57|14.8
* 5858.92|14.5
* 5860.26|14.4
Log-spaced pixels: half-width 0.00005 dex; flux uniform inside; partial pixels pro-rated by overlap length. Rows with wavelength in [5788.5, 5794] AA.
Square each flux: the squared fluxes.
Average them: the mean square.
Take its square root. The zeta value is 14.2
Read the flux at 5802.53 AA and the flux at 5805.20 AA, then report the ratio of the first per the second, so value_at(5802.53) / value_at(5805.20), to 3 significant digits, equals 1.00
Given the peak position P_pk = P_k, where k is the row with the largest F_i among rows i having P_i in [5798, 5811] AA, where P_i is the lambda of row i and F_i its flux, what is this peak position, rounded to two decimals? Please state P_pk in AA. 5803.86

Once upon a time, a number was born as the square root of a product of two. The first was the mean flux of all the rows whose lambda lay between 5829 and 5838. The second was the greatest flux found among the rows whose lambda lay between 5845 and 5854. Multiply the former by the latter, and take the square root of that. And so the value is 15.1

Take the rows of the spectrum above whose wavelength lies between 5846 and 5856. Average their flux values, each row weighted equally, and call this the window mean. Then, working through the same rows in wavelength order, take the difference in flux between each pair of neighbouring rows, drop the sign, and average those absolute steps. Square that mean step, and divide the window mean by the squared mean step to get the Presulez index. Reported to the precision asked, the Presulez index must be 30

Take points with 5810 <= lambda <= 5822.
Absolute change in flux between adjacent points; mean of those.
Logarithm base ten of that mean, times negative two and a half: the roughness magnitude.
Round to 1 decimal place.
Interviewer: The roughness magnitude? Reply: 1.0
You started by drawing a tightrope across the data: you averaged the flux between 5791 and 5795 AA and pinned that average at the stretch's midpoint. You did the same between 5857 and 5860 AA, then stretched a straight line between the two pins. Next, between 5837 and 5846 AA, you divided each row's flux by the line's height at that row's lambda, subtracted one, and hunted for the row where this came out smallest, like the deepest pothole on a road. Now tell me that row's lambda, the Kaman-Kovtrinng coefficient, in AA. 5844.09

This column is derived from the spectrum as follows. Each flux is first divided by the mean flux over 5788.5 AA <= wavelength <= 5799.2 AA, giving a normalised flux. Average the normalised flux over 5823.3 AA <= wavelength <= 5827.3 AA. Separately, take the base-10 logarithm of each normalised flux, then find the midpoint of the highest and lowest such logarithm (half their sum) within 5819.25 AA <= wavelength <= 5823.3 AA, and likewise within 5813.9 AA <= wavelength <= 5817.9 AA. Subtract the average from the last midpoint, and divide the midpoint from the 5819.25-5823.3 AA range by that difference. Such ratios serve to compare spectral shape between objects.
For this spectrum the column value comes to 0.018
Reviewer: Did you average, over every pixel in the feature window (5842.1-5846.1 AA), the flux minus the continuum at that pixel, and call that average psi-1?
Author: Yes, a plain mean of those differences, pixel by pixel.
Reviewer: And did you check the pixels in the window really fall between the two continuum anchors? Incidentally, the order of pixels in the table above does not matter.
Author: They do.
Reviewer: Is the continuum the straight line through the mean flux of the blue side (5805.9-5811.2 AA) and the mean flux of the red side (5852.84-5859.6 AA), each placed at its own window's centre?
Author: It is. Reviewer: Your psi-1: 0.22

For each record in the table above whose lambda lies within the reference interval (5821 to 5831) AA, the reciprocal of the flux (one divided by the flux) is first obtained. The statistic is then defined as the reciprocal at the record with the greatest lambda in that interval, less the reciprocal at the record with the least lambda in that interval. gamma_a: 0.0033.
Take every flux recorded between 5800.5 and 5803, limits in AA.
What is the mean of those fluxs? 14.75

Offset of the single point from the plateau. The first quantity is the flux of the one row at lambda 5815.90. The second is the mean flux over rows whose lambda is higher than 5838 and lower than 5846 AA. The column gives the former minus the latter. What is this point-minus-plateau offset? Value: -1.0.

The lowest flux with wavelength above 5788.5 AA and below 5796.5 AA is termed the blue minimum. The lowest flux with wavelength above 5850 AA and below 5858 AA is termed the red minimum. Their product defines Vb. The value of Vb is 178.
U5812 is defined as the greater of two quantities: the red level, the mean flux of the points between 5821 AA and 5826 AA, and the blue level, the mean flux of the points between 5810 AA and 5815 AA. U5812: 15.0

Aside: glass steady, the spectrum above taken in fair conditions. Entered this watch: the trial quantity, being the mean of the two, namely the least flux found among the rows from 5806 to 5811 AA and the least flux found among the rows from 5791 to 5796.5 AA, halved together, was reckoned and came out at 13.8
